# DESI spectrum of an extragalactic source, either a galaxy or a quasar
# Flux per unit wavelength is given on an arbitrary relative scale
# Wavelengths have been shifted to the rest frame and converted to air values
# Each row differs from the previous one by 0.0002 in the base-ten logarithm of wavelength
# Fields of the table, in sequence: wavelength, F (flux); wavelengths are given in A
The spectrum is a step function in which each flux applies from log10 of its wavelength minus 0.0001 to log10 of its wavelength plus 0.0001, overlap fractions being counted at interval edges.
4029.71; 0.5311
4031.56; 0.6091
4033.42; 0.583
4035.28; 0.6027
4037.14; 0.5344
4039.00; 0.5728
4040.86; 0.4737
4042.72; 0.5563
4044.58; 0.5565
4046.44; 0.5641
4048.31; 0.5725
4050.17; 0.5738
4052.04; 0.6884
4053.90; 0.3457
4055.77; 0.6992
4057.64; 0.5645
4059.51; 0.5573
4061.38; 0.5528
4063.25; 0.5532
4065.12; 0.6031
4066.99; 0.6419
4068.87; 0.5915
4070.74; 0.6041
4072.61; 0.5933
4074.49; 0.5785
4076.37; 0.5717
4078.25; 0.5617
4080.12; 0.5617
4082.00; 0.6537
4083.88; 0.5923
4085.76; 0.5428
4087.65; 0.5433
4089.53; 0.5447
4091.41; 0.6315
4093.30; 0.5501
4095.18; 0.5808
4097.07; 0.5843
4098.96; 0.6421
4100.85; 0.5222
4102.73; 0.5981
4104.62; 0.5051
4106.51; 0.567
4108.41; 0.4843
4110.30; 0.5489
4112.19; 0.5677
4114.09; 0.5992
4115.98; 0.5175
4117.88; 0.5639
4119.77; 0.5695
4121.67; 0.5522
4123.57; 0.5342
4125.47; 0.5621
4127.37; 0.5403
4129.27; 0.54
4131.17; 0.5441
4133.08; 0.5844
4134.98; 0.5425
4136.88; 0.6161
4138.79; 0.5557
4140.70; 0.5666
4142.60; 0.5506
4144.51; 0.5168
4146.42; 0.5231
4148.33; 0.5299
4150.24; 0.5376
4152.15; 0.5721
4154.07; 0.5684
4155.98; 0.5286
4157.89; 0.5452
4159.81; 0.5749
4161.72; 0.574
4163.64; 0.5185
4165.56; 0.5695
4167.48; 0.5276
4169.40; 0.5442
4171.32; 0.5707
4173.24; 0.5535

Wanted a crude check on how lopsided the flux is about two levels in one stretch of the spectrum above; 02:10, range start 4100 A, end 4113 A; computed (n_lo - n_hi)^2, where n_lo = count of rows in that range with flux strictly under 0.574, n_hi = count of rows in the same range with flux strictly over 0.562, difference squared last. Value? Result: 9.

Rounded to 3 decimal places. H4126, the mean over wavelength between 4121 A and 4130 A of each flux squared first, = 0.298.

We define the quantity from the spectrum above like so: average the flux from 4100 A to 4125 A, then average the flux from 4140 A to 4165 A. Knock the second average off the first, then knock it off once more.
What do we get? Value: -0.545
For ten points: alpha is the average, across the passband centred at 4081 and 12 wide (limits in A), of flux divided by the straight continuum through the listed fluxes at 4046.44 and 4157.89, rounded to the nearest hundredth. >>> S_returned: 1.04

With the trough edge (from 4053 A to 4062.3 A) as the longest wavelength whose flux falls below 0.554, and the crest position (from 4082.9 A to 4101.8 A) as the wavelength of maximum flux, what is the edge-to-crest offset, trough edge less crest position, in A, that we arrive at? -37.6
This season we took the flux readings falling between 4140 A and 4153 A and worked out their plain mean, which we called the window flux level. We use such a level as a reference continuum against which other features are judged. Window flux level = 0.542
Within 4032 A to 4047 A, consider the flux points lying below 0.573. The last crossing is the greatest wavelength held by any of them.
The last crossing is 4046.44 A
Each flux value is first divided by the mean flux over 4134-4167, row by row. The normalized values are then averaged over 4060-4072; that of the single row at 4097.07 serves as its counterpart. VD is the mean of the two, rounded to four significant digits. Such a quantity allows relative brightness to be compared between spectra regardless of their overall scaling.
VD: 1.064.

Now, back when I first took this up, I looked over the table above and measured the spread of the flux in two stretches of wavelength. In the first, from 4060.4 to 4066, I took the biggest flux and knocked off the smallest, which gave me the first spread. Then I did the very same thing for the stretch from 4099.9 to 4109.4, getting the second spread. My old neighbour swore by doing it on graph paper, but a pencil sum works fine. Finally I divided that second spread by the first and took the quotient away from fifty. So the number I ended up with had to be 47.74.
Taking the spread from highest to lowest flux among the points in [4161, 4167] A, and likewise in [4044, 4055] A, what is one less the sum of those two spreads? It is 0.60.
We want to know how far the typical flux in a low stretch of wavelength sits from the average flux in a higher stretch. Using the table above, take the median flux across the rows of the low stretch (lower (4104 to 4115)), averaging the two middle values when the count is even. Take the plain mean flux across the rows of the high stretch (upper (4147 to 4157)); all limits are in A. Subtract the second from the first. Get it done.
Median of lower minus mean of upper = 0.011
